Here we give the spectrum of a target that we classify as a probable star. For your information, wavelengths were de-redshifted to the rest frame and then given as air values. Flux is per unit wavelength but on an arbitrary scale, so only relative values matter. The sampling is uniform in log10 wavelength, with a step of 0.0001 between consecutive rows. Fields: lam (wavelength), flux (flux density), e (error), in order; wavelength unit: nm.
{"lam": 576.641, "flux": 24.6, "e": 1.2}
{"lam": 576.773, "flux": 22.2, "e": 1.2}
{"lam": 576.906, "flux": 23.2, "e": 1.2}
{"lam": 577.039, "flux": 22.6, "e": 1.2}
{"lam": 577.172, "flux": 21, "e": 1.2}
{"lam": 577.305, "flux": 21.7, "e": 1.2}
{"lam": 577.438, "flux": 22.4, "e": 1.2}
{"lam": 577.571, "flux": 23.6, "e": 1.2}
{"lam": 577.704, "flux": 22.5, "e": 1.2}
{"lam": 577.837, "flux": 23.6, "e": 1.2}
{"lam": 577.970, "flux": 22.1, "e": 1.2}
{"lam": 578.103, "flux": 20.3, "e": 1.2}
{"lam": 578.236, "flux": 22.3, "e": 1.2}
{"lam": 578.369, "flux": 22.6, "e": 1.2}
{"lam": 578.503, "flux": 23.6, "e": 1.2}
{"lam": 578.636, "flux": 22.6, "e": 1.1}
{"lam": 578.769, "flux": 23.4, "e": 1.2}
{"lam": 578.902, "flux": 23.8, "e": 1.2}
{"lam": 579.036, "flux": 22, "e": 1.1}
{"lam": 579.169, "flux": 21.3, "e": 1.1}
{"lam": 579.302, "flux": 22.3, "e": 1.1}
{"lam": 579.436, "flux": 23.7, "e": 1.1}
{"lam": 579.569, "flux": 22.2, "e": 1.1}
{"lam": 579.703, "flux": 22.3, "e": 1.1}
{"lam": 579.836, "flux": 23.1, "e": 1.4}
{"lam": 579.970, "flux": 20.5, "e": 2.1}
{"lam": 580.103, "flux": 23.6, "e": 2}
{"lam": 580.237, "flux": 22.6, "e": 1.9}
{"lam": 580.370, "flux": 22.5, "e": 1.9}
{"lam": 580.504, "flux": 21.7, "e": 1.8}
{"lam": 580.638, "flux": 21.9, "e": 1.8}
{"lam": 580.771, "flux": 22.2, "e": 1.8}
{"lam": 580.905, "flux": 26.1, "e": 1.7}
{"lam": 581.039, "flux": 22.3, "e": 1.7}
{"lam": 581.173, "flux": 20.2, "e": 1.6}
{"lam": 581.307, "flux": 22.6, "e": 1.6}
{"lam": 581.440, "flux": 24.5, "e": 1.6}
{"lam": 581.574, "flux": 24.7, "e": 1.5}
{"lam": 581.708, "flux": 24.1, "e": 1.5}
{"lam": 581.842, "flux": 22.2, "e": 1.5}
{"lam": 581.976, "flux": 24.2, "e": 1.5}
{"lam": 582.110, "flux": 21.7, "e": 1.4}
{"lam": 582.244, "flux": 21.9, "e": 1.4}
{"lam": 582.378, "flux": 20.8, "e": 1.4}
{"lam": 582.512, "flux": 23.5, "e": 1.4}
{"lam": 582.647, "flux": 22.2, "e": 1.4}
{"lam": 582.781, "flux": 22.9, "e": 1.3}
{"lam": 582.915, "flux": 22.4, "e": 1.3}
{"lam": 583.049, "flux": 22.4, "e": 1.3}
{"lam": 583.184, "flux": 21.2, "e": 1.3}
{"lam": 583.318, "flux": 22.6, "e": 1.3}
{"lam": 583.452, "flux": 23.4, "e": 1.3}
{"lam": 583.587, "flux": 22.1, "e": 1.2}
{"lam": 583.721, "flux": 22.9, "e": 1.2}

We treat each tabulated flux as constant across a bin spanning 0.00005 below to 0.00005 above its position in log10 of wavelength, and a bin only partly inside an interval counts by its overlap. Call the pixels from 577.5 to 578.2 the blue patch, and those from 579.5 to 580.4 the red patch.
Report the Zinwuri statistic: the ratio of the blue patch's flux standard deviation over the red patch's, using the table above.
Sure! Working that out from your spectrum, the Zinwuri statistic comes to 1.4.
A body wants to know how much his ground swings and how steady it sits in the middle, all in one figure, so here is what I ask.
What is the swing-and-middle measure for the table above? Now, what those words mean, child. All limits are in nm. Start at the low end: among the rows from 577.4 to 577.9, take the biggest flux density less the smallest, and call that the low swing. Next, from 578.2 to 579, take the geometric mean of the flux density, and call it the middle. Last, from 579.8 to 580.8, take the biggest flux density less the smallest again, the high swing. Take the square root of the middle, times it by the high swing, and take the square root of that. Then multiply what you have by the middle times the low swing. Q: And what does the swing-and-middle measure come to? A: 107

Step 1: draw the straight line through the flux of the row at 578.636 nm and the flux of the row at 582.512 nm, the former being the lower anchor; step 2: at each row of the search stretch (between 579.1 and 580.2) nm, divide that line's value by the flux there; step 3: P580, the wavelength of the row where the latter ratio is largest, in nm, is 579.970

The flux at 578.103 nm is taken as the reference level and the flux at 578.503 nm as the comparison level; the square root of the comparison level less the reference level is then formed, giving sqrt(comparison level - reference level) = 1.8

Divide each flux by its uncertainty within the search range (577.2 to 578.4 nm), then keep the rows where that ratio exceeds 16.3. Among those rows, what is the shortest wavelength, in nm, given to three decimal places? 577.305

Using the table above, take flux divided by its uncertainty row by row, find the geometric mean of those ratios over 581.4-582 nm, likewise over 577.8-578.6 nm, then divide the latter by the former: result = 1.19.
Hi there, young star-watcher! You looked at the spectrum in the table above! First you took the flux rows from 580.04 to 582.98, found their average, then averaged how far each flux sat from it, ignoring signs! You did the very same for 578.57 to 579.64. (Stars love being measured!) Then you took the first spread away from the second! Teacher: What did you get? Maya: -0.32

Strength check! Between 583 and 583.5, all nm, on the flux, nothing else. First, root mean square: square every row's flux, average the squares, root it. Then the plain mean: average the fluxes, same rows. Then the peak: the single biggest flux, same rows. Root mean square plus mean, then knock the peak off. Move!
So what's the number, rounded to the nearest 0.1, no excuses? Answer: 21.4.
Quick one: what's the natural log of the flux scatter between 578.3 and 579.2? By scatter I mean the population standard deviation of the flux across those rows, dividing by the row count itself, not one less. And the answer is -0.17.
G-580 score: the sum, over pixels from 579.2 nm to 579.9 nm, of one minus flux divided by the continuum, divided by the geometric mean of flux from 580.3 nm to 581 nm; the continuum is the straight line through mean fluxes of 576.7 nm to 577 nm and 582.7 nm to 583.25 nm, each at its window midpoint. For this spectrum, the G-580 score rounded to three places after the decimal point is -0.002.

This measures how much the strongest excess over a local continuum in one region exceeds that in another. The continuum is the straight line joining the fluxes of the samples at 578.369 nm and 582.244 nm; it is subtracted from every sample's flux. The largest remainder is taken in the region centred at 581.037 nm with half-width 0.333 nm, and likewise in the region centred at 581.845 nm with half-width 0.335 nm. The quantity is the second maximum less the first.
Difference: -1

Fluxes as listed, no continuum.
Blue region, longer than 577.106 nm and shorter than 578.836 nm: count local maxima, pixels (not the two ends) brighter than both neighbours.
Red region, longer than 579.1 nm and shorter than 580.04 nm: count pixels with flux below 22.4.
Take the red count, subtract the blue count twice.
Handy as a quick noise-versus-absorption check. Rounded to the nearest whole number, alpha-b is -1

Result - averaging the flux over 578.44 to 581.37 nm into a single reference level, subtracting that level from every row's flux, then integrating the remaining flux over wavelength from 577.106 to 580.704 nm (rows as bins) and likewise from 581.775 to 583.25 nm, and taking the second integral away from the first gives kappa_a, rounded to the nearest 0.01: -0.17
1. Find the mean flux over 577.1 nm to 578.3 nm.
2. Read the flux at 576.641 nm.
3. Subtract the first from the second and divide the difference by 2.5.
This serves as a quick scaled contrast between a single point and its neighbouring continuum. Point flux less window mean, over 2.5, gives 1.0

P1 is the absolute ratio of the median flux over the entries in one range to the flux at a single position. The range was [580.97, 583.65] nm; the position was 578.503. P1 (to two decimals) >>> 0.95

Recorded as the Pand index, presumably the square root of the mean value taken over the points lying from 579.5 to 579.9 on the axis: 4.75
